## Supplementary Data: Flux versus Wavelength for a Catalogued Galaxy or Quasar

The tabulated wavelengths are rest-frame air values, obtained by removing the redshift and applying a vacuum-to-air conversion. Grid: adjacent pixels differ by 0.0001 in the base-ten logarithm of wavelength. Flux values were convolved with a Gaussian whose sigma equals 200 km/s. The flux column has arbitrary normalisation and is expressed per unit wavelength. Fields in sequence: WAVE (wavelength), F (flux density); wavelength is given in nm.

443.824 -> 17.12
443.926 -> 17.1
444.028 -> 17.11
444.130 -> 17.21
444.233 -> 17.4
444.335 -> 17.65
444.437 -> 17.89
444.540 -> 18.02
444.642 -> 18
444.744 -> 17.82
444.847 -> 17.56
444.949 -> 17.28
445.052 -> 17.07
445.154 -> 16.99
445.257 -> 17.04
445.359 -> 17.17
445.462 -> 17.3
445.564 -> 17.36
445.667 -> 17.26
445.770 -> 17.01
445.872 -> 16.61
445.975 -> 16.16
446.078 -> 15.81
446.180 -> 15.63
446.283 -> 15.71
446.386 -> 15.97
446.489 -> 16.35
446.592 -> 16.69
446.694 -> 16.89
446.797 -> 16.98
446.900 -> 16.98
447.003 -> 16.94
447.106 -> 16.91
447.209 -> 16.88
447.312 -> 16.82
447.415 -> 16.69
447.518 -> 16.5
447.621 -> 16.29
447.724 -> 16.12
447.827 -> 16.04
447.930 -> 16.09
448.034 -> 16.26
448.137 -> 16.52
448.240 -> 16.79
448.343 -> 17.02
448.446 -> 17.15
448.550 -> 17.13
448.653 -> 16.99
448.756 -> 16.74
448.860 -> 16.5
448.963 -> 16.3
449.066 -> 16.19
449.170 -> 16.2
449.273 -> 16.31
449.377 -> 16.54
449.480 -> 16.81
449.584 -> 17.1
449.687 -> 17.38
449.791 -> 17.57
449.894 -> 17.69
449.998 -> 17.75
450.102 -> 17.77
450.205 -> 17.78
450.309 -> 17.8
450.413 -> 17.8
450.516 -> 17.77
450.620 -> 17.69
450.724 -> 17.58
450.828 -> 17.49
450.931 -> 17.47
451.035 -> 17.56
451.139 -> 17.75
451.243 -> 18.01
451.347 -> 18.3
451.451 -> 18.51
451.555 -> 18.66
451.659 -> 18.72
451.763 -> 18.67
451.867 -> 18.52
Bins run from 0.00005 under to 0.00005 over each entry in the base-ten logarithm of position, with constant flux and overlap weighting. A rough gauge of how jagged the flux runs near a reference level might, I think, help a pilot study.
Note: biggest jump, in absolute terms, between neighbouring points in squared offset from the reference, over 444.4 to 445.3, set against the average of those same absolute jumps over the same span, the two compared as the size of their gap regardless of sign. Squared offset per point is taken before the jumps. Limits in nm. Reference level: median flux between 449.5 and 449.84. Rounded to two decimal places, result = 0.10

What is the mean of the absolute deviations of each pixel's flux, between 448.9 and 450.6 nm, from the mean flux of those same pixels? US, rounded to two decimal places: 0.59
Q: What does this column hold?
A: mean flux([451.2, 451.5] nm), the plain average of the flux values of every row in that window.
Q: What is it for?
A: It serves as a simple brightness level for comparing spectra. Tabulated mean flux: 18.3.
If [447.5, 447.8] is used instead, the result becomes 16.3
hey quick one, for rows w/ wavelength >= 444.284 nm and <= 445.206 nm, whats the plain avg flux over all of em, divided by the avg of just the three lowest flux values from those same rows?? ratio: 1.03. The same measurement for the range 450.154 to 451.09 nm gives 1.01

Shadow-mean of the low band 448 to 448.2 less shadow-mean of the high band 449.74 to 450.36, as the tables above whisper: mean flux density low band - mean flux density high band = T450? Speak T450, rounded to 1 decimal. -1.3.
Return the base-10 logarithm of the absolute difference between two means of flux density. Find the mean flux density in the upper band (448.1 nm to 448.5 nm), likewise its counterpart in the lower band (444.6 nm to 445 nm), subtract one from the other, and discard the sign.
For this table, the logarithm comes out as -0.1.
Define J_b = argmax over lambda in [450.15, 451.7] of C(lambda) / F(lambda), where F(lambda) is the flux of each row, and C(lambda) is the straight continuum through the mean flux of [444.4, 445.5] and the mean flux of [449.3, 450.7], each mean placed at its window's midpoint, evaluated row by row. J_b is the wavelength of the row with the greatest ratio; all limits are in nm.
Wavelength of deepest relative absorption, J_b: 450.931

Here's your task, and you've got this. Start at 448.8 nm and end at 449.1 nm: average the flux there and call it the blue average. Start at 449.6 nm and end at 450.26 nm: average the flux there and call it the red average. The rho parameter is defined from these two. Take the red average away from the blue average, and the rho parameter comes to -1.3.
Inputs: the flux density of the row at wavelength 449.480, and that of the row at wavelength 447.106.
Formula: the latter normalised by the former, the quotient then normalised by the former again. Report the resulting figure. 0.060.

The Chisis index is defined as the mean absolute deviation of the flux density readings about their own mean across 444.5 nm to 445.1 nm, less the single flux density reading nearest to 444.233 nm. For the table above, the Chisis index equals -17.1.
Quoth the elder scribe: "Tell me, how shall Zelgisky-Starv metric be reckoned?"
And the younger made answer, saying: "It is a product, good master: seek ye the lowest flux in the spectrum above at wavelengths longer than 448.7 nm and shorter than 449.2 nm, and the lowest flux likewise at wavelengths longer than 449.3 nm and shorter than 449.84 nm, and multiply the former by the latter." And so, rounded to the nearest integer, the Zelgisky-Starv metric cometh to 268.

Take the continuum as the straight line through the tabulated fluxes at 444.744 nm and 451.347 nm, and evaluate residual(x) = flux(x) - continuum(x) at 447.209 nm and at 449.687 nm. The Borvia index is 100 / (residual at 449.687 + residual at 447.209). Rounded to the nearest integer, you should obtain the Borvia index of -52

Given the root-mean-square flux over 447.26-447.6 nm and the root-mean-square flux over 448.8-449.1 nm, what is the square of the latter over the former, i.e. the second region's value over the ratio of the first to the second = 16.0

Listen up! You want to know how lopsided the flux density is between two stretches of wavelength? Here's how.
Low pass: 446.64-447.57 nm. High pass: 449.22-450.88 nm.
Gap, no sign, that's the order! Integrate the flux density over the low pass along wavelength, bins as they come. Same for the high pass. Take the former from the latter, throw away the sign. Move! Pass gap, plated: 13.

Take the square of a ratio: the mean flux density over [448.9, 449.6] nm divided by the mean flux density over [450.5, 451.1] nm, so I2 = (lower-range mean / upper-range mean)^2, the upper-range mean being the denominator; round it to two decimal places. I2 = 0.88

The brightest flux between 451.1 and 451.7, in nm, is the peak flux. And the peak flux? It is 18.72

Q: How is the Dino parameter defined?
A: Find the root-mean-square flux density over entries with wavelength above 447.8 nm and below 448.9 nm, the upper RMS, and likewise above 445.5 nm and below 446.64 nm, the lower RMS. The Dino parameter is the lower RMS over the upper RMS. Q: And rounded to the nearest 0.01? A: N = 0.99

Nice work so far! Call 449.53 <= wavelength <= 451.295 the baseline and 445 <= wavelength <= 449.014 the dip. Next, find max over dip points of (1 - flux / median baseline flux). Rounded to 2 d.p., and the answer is 0.12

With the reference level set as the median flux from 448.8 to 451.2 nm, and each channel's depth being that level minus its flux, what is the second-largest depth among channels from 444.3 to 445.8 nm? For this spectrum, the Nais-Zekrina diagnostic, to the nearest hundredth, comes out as 0.55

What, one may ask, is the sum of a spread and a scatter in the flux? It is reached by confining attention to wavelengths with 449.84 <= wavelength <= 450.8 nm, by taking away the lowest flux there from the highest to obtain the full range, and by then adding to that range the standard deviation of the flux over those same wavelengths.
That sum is 0.29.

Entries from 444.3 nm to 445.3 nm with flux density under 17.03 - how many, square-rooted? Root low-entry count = 1.0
